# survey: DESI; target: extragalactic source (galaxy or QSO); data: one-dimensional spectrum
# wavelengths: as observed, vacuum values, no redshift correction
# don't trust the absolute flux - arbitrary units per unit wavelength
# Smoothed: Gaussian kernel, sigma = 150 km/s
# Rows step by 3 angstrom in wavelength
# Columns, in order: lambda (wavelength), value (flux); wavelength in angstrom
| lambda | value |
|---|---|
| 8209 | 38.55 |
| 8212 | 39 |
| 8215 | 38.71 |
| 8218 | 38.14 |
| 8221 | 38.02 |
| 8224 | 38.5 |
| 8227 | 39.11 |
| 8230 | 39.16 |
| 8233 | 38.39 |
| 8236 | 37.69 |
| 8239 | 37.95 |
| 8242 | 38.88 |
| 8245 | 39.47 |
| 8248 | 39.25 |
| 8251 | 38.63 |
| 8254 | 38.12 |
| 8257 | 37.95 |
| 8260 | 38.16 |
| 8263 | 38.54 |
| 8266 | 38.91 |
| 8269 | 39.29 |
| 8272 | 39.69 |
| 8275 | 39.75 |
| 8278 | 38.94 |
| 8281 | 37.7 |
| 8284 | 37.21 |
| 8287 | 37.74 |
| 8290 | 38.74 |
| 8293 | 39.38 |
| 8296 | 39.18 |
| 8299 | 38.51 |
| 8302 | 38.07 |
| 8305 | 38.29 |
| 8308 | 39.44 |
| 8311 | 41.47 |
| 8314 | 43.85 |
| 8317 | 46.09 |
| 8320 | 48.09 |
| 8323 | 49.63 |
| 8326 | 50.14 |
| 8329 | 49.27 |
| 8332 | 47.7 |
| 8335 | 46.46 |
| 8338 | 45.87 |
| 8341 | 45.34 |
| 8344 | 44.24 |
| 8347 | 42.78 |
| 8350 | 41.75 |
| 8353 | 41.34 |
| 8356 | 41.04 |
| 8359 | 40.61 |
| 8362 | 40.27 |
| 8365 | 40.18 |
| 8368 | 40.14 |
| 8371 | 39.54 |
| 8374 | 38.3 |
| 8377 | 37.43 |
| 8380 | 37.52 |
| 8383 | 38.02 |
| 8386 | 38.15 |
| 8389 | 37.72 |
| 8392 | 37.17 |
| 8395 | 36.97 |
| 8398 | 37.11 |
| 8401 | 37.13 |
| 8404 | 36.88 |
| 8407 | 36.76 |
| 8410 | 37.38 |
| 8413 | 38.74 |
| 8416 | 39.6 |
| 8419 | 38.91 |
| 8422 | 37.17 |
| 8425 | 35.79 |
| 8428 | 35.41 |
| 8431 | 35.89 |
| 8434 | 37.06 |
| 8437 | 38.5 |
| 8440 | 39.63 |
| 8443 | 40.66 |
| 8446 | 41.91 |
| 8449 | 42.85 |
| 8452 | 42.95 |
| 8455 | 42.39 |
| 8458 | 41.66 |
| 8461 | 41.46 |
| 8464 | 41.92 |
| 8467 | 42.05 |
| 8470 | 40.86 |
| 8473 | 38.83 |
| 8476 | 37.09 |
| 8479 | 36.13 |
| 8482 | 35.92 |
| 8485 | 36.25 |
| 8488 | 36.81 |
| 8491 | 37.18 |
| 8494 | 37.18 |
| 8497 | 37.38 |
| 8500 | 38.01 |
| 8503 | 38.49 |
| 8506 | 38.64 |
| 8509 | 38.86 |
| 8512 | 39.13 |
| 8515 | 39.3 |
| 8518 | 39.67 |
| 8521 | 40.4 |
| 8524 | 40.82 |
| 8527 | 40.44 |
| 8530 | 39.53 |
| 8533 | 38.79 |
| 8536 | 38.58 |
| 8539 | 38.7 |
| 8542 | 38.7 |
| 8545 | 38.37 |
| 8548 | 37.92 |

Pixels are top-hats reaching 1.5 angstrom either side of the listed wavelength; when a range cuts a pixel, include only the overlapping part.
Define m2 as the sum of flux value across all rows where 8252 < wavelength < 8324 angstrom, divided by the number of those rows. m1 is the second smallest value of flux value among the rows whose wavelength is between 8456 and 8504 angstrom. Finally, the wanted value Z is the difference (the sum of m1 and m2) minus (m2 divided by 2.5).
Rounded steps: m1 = 36.13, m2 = 40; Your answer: 60.2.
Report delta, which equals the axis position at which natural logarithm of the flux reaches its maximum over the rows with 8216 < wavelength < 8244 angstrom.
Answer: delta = 8230 angstrom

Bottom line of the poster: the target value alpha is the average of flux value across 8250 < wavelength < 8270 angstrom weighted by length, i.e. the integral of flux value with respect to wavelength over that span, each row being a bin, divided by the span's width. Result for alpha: 38.5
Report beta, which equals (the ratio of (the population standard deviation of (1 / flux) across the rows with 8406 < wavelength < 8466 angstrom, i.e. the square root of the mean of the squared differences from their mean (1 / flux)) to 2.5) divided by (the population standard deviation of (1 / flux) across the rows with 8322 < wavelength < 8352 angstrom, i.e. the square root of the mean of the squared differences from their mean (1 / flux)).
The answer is 0.5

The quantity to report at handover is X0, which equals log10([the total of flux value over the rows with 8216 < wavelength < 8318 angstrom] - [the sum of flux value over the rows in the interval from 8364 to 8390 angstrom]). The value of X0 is 3.0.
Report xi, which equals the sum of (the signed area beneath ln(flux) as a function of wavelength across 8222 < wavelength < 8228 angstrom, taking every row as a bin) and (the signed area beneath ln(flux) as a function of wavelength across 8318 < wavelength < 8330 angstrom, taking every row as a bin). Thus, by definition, 69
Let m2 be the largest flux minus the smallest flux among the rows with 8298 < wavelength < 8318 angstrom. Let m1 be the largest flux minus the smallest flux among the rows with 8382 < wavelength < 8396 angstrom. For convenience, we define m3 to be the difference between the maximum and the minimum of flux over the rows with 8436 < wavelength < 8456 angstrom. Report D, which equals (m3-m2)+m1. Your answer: -2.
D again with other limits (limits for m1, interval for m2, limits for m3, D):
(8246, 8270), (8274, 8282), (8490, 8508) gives 1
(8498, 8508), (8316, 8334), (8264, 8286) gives -1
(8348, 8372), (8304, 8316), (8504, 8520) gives -2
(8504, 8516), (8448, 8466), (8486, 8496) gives 0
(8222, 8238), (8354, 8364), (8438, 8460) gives 4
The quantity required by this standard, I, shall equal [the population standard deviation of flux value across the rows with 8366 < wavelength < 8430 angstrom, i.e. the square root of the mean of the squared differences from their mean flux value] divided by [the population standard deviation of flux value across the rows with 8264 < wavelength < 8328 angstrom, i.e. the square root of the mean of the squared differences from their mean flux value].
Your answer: 0.3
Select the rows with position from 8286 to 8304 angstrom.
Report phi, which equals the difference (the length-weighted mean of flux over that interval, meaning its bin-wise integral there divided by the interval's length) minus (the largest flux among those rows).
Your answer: -1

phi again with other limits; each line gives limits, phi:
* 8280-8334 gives -8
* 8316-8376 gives -6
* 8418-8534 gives -4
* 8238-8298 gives -1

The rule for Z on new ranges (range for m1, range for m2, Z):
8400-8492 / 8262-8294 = 59.0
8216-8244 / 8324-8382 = 63.5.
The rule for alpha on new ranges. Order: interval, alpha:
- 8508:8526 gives 39.7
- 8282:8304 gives 38.4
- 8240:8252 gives 39.0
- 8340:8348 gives 44.1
